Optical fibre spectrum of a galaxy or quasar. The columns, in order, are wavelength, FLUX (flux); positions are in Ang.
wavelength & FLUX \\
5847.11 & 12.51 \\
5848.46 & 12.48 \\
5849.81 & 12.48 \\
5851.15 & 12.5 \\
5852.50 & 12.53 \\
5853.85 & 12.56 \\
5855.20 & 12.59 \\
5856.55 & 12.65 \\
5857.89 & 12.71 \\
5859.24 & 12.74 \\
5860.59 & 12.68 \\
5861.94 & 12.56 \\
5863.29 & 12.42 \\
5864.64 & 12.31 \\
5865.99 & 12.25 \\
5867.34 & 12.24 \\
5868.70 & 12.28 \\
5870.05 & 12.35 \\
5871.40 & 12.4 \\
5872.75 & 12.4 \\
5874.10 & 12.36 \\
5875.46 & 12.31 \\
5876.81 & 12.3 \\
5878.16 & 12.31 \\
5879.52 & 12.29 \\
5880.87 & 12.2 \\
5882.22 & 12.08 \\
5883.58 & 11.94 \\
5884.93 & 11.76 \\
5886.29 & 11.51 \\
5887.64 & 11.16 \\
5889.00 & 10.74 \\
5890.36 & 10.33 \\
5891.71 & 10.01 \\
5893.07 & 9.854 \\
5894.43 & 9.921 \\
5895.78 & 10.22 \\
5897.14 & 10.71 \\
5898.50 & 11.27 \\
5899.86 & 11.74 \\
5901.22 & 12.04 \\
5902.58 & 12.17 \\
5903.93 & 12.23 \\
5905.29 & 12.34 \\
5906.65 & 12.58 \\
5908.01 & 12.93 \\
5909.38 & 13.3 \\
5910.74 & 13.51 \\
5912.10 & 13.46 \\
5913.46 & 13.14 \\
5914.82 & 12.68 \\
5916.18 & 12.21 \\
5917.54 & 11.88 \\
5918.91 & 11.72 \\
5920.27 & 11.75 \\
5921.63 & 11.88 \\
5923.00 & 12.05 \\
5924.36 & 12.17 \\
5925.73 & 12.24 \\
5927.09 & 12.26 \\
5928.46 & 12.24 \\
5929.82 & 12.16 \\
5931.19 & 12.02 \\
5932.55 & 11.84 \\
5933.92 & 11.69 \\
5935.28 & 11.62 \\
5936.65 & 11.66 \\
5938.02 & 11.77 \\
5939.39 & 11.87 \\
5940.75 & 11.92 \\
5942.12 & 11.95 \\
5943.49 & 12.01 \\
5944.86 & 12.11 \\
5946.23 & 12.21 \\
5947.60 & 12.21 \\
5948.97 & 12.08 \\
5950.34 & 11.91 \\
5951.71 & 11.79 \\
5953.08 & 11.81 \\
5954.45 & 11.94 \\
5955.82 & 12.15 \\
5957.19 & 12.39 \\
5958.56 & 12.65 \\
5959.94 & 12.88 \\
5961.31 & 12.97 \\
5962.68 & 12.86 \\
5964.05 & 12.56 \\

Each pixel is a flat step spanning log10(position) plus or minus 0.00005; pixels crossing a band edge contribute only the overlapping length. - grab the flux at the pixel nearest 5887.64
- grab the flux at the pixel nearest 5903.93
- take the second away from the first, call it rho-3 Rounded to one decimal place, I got -1.1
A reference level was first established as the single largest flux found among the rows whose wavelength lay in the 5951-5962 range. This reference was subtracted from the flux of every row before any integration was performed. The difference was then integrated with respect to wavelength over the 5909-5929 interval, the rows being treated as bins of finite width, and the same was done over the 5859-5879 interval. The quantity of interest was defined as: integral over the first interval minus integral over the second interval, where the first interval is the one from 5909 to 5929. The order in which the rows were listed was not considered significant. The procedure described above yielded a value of 1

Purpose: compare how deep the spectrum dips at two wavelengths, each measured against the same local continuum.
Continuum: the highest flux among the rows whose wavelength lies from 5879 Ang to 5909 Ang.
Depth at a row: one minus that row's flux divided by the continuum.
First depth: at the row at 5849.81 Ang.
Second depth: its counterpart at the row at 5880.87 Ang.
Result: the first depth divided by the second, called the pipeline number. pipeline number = 0.62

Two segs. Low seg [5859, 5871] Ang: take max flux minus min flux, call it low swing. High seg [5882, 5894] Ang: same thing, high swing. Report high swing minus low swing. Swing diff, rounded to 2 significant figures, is 1.7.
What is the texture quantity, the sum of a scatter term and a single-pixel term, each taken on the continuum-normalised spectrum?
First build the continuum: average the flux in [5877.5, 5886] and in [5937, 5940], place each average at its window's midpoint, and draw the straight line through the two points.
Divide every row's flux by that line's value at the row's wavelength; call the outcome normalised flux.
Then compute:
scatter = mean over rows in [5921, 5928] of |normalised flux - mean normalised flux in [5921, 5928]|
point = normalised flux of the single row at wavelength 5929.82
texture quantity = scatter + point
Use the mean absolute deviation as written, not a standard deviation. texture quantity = 1.04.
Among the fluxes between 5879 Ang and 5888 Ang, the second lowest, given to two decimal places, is 11.51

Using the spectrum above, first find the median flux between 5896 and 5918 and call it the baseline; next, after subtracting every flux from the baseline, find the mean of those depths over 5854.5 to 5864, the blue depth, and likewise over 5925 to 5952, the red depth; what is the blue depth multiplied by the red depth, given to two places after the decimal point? -0.10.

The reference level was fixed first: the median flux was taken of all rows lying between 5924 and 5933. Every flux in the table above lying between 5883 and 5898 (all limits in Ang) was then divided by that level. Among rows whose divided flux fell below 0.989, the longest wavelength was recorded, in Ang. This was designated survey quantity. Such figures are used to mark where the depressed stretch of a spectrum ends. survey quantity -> 5897.14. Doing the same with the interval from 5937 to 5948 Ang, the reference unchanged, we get 5943.49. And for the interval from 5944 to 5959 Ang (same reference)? 5954.45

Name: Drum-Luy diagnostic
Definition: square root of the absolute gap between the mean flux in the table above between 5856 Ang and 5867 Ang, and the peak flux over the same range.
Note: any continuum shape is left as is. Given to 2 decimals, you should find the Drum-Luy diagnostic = 0.45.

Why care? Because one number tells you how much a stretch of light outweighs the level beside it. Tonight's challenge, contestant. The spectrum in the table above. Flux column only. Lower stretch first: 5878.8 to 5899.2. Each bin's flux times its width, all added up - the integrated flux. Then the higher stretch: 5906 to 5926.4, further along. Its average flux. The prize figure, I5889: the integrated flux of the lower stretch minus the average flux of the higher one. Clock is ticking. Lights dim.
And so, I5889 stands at 213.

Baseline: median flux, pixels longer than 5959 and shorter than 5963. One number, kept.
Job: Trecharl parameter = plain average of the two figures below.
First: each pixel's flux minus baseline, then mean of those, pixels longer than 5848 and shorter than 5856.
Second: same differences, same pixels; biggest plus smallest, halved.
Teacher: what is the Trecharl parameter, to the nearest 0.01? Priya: -0.35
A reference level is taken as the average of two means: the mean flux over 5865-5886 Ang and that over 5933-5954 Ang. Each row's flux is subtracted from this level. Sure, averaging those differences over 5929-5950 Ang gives 0.1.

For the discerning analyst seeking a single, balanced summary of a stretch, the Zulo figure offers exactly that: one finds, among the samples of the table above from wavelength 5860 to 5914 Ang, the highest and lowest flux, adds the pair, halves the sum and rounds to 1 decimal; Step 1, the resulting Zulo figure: 11.7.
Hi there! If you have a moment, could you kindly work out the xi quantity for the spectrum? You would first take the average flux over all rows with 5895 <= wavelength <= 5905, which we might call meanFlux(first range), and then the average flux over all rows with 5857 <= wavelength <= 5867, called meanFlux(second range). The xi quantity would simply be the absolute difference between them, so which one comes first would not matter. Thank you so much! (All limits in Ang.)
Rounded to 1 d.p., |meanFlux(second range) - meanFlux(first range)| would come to 1.0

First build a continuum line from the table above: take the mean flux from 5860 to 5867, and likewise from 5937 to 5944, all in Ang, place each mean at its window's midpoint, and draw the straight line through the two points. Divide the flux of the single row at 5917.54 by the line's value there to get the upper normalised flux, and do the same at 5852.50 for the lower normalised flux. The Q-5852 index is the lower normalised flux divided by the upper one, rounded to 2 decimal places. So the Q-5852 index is 1.02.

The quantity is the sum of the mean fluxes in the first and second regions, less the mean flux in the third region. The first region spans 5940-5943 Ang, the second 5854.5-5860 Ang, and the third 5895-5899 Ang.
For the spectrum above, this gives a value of 13.9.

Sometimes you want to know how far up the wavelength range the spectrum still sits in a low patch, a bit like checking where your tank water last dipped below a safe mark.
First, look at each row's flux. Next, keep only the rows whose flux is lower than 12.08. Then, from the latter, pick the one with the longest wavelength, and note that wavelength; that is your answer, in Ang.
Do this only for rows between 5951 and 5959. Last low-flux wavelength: 5954.45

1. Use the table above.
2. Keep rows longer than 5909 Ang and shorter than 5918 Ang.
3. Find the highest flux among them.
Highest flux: 13.51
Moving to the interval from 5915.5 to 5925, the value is 12.21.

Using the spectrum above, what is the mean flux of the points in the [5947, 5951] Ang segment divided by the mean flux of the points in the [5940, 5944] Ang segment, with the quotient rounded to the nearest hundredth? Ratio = 1.01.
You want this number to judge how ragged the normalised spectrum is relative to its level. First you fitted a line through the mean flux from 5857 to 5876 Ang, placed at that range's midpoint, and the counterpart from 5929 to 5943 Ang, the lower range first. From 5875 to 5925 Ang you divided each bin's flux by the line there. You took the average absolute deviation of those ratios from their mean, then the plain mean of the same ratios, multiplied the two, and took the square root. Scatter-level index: 0.245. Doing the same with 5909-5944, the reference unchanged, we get 0.175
